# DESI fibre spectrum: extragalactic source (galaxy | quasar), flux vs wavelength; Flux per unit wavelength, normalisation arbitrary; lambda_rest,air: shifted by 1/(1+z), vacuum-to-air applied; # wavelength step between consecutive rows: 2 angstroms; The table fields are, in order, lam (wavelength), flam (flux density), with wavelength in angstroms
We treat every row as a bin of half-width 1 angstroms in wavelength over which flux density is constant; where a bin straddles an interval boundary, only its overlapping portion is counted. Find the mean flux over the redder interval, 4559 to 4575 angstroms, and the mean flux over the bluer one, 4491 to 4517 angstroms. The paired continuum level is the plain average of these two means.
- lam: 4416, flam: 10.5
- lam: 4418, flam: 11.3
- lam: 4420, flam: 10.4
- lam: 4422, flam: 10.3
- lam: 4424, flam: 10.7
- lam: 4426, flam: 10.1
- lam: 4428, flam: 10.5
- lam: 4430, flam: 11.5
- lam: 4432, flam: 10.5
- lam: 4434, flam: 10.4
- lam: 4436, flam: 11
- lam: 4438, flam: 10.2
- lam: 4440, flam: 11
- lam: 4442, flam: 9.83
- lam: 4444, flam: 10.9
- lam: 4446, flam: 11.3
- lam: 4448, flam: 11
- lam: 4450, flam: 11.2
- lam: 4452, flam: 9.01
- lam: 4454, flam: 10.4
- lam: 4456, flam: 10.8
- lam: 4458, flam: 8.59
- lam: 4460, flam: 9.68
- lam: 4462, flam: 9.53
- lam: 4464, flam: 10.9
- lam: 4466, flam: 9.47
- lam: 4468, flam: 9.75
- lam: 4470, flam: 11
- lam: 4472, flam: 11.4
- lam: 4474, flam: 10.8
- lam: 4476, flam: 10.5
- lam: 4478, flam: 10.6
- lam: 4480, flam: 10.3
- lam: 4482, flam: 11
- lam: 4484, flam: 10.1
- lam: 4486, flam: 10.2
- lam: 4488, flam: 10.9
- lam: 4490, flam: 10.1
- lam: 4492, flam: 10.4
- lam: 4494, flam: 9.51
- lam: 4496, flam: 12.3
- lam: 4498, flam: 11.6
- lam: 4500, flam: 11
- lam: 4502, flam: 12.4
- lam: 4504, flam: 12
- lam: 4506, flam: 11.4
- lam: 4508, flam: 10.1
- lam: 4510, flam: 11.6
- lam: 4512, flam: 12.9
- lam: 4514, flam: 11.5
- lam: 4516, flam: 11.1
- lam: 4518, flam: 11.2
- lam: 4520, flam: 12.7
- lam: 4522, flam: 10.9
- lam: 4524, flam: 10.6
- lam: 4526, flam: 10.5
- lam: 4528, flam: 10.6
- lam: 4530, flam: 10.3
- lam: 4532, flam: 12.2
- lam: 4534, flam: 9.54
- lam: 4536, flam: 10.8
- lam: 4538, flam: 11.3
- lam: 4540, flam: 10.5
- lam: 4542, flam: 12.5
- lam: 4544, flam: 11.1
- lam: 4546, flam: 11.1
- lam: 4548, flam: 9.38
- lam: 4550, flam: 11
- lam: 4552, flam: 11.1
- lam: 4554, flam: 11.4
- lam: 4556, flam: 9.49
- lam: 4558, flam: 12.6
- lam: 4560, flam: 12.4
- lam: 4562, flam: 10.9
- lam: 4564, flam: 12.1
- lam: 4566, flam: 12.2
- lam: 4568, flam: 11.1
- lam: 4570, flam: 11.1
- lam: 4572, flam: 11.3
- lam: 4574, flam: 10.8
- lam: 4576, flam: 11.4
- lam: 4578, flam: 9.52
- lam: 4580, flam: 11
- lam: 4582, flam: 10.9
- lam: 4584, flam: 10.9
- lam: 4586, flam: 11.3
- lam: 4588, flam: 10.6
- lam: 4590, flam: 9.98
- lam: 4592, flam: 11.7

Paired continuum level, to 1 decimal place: 11.4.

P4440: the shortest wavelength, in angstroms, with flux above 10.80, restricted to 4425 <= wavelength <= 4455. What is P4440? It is 4430 angstroms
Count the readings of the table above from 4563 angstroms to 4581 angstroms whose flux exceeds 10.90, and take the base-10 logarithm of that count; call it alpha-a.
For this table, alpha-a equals 0.85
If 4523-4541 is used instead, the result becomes 0.30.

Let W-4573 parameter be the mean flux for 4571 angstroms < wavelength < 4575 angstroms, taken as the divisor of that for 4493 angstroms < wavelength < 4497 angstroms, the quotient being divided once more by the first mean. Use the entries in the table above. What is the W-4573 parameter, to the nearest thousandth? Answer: 0.089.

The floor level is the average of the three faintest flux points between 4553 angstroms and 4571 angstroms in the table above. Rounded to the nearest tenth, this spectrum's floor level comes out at 10.5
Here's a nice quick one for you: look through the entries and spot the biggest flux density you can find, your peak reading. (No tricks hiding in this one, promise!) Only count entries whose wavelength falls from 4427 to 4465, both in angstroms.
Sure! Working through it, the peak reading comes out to 11.5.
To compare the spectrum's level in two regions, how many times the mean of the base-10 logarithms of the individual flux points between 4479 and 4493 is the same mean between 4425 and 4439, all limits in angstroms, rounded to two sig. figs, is 0.99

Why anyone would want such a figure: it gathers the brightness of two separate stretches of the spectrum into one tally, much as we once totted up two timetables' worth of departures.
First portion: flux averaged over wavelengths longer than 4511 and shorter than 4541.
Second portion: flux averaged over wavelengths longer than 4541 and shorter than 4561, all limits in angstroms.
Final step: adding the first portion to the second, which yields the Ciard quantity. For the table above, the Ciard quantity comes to 22.3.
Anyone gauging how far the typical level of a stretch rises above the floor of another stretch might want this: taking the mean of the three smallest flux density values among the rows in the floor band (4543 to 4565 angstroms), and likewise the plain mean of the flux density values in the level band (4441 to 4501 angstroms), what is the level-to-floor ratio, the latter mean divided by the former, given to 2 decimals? 1.05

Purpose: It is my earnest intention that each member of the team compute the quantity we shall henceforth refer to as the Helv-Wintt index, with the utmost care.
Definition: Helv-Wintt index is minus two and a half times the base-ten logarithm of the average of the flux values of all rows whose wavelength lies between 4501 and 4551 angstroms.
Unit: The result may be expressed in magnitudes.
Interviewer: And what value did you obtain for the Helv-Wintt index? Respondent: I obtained -2.62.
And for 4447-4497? -2.54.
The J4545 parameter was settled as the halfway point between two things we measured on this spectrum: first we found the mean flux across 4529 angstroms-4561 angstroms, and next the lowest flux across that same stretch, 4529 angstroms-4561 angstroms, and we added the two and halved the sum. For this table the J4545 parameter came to 10.2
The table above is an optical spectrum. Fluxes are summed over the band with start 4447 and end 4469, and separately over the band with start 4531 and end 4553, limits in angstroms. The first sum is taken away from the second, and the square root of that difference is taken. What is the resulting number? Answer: 3.2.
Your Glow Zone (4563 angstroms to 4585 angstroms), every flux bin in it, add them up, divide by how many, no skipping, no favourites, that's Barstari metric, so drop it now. 11.12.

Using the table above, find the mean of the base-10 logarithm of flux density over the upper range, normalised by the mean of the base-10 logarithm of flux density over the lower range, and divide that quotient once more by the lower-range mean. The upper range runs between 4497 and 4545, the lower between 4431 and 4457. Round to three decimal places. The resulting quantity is 1.002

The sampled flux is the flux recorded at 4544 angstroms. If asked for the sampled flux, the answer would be 11.1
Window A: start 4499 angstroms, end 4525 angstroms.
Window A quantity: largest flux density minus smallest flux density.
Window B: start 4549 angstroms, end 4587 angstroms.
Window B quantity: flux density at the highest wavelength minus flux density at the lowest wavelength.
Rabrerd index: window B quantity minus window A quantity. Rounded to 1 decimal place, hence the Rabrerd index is -2.5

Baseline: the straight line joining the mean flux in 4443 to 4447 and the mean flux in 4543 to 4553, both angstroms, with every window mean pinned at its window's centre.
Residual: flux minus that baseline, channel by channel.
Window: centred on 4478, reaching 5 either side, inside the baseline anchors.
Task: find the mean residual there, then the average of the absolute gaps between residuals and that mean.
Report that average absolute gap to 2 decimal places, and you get 0.21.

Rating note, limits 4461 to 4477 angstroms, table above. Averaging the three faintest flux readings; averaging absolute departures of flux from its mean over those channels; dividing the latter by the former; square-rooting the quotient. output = 0.256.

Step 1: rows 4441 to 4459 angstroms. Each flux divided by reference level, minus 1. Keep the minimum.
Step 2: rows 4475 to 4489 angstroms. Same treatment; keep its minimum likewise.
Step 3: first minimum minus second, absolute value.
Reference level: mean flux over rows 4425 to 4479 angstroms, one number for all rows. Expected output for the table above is 0.145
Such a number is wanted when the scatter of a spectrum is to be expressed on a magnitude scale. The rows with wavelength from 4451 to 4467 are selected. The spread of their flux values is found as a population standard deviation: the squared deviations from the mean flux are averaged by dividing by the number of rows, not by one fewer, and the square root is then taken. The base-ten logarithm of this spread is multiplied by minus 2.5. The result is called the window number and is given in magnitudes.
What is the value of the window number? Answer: 0.27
